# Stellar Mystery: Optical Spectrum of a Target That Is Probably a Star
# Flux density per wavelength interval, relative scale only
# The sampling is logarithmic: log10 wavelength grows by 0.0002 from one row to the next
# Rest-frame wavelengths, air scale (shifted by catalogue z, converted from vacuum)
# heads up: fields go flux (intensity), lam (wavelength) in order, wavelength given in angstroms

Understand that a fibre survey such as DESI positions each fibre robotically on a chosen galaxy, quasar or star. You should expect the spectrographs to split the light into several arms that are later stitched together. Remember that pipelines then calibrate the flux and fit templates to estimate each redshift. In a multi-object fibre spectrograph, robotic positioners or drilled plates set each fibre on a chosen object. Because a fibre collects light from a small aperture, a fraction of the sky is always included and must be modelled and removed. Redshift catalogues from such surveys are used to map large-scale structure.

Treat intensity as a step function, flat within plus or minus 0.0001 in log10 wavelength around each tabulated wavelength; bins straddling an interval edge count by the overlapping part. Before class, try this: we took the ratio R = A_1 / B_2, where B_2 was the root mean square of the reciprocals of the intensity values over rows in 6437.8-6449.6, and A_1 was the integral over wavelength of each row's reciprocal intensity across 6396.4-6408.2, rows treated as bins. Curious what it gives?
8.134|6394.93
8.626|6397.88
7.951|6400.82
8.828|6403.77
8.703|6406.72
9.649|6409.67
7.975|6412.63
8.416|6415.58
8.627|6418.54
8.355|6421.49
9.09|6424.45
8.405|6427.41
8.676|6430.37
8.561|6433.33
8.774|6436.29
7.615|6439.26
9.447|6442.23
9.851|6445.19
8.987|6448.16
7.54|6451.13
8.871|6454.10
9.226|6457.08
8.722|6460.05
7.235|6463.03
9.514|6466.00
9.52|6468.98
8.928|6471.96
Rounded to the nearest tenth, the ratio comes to 12.3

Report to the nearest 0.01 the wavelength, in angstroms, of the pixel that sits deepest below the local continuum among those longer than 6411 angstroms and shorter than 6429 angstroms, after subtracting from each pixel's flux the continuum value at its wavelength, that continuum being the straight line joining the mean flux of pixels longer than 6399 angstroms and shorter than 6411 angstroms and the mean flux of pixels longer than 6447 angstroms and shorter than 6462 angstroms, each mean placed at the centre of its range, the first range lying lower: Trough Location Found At 6412.63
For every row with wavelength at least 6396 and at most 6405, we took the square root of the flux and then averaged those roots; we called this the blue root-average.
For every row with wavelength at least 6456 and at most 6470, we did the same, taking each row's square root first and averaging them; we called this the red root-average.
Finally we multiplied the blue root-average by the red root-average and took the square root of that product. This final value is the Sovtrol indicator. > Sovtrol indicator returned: 2.94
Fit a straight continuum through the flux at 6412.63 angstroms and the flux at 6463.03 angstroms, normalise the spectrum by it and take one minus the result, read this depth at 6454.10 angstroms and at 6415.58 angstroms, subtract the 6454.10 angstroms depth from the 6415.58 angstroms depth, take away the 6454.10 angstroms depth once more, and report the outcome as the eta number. 0.35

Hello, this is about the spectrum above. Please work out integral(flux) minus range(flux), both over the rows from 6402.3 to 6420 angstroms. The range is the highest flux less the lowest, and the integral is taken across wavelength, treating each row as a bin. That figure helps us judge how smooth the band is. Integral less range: 152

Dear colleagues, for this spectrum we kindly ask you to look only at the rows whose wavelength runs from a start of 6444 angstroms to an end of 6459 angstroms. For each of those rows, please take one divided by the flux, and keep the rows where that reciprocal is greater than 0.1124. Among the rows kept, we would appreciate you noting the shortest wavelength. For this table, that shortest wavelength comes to 6451.13 angstroms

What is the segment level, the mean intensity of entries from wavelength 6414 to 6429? 8.58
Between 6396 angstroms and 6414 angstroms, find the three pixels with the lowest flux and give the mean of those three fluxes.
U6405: 8.18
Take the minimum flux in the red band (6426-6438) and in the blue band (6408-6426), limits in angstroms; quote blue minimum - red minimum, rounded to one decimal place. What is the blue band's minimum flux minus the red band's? -0.4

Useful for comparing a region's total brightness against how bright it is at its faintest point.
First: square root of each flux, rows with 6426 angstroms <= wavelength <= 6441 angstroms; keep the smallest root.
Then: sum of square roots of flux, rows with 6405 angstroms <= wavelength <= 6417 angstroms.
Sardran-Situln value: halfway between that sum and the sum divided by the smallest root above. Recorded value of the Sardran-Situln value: 8.0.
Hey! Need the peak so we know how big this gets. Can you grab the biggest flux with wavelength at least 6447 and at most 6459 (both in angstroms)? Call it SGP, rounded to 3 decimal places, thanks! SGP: 9.226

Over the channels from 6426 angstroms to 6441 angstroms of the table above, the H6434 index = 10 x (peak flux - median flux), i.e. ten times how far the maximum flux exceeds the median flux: 2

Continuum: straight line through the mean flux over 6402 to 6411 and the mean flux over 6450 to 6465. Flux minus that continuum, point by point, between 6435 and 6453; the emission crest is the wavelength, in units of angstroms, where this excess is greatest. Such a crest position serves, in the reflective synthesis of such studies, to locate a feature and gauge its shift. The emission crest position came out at 6445.19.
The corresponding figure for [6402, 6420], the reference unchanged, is 6409.67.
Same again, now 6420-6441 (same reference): 6424.45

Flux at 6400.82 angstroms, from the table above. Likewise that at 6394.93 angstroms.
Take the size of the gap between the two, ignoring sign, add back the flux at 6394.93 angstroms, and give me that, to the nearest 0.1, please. 8.3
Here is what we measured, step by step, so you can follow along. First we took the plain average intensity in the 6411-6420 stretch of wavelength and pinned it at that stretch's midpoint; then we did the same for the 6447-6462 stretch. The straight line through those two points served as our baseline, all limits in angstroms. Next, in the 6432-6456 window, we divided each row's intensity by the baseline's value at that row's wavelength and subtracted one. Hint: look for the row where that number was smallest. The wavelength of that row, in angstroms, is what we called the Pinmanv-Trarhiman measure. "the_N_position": 6451.13 angstroms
